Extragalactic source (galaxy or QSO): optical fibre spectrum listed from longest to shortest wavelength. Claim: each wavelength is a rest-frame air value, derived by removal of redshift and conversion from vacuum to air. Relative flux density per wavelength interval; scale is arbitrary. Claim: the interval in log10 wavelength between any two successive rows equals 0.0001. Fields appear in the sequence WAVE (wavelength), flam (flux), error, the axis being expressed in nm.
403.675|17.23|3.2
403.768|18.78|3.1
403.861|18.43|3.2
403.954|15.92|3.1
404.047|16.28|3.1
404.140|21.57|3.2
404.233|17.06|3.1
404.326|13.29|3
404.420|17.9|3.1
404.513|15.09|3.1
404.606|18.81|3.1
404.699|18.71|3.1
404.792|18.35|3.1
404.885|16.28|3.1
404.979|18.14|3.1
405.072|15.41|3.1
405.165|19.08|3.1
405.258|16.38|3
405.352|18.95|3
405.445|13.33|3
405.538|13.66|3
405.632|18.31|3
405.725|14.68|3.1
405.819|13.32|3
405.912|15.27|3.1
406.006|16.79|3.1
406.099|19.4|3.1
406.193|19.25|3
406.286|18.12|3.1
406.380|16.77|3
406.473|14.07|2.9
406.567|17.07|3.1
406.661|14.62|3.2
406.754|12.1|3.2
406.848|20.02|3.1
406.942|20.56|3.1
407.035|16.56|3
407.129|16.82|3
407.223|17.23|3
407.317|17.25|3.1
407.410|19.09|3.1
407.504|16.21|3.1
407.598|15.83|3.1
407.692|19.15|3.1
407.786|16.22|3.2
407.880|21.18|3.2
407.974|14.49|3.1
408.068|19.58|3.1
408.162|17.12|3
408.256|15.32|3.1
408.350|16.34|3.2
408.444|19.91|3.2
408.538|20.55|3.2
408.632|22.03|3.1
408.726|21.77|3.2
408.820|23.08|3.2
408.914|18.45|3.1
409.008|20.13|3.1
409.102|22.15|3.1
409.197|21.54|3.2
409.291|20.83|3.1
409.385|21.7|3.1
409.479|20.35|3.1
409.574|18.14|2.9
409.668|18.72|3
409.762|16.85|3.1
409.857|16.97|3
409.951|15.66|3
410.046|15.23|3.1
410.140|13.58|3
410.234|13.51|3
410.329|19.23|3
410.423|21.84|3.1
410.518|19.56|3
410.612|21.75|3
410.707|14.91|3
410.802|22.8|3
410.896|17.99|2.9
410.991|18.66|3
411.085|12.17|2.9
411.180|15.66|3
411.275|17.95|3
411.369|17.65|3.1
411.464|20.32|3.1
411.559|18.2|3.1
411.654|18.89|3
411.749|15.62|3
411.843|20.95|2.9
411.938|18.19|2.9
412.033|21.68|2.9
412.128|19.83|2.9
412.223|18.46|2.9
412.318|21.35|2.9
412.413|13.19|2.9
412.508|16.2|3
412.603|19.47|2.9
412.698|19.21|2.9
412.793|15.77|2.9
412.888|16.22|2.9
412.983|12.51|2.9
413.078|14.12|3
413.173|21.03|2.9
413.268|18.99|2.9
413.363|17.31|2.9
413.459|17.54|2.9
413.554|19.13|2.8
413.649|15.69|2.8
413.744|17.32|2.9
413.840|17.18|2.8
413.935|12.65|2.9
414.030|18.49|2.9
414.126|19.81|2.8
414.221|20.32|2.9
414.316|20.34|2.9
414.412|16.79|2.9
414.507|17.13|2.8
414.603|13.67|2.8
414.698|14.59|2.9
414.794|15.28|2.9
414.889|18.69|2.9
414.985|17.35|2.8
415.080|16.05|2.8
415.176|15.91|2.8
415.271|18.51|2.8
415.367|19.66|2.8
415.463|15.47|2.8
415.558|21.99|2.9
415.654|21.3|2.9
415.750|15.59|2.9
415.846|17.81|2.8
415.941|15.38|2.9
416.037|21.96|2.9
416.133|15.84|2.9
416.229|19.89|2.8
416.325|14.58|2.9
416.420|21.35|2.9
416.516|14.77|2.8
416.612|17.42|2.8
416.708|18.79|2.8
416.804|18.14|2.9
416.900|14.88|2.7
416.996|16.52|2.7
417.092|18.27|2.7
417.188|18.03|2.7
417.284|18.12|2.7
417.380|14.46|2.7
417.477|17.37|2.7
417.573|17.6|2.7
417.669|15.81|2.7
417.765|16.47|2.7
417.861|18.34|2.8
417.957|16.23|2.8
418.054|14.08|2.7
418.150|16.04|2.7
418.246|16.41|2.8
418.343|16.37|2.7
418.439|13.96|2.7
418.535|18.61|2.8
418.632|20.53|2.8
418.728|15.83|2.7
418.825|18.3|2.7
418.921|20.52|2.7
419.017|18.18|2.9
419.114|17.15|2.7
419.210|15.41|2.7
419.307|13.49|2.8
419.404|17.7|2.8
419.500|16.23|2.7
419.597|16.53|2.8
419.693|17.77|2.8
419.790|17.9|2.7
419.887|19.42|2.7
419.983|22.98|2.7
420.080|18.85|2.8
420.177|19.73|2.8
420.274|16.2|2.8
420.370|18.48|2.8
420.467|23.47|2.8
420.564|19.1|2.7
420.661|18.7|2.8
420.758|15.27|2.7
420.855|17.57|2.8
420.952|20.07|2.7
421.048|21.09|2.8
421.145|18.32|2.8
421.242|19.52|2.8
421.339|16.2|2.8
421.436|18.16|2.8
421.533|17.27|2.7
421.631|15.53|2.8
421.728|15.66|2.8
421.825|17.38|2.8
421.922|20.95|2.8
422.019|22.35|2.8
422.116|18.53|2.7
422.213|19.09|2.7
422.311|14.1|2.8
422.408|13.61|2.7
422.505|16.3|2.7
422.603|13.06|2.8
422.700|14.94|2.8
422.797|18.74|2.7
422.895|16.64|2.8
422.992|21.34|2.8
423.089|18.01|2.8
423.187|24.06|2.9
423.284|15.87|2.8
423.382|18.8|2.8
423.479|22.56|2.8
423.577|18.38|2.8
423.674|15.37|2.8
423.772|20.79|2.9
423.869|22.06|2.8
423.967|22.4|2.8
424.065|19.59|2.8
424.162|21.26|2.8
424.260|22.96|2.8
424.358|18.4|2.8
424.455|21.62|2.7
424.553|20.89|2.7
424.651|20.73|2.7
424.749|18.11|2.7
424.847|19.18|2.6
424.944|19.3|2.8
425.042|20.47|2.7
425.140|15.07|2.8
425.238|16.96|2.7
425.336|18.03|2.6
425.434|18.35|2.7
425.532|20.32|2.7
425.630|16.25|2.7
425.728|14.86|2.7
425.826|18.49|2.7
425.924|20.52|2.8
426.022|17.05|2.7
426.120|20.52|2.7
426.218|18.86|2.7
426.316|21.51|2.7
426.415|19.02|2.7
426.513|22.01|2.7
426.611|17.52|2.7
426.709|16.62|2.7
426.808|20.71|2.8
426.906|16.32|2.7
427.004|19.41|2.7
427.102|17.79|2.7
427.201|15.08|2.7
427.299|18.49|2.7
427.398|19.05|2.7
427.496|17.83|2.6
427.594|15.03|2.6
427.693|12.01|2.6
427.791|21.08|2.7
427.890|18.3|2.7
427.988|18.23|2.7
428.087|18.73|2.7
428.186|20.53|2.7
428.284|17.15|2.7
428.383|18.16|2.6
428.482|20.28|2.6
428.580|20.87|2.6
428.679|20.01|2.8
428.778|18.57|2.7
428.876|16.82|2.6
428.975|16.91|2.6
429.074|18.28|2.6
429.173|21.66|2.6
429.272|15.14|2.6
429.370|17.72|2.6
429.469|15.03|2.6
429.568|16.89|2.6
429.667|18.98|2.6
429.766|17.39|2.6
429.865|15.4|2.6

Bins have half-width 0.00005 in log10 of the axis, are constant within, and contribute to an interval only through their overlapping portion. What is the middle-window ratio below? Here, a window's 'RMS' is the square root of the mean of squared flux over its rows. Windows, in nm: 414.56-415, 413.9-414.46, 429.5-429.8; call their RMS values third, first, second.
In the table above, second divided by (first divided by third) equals 16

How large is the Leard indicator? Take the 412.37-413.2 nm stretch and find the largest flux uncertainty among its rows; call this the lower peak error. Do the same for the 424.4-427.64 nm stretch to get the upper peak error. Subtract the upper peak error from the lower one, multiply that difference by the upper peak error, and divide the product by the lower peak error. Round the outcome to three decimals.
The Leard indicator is 0.187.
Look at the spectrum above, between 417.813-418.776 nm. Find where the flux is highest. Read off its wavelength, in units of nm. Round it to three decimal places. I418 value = 418.632 nm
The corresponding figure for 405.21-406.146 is 406.099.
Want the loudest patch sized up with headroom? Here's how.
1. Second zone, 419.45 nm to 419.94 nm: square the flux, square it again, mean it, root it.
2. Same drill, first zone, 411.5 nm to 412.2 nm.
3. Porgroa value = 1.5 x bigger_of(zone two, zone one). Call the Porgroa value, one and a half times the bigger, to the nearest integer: 560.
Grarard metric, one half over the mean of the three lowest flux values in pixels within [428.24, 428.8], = 0.0278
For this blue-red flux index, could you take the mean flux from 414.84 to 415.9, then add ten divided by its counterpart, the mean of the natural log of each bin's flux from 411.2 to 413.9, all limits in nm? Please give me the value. 21.5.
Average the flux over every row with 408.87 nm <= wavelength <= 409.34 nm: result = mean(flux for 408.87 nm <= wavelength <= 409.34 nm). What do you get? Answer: 20.6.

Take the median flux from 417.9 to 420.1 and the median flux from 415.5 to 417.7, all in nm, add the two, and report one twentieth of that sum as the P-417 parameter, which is 1.74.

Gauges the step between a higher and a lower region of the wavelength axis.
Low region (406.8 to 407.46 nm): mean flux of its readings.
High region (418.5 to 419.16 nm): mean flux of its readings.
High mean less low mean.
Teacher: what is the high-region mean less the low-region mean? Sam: 0.2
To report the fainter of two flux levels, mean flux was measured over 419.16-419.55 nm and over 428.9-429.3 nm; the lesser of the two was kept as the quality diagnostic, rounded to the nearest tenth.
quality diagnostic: 15.7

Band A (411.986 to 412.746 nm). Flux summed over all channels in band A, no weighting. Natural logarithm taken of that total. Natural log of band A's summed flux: 5.01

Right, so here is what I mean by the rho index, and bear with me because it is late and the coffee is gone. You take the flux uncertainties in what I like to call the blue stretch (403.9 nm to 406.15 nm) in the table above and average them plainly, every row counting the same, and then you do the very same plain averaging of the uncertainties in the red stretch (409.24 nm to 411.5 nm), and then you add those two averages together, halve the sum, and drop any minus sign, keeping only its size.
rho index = 3.05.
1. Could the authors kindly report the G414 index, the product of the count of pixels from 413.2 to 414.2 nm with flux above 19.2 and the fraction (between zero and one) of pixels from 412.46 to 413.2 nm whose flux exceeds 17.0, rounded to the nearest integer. 0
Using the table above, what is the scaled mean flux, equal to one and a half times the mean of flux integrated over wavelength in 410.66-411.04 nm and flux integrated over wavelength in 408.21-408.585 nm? 10.4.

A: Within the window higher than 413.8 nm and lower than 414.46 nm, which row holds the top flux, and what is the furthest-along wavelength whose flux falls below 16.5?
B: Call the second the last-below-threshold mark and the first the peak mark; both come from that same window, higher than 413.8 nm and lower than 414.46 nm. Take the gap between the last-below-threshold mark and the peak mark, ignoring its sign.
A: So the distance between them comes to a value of 0.38 nm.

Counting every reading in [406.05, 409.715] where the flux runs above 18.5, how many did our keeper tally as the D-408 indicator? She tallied 20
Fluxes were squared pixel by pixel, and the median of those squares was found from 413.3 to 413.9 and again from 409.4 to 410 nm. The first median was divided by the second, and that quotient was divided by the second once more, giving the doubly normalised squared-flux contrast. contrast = 0.0031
